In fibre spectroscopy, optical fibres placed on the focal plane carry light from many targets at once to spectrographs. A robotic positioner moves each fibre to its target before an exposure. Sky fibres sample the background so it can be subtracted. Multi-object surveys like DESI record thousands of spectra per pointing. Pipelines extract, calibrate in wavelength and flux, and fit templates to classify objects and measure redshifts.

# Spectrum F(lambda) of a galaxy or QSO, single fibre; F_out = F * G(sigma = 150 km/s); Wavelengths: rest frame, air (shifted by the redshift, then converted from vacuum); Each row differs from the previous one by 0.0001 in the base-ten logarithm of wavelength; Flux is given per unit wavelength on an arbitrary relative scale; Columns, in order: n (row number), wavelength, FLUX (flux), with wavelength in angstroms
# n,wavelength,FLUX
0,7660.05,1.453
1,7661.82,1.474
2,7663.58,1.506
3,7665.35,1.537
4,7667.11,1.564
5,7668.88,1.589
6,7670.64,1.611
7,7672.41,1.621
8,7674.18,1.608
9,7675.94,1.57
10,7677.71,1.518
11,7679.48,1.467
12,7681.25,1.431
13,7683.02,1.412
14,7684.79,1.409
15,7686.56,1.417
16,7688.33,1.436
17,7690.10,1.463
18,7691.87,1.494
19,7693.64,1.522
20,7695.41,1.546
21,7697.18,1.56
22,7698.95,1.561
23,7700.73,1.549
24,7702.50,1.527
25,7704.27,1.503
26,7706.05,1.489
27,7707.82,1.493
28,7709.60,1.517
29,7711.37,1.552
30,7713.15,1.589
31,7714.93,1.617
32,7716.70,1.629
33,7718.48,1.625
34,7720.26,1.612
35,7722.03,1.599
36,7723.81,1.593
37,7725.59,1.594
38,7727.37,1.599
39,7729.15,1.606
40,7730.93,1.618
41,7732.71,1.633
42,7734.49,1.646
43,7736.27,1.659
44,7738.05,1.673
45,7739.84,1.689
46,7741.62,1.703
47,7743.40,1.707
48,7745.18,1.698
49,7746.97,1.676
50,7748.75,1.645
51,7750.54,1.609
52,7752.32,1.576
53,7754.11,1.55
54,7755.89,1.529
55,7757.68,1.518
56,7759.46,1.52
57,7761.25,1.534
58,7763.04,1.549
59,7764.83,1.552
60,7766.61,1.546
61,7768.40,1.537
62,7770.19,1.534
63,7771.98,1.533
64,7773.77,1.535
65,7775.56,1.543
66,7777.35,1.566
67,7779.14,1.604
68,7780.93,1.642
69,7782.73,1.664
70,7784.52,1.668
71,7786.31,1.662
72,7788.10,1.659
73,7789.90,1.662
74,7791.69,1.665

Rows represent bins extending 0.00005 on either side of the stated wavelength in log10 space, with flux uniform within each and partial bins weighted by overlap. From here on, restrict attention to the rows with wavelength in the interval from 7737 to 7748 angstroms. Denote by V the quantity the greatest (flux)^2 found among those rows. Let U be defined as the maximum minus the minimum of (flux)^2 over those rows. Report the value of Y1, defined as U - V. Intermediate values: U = 0.11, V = 2.9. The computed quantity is -2.8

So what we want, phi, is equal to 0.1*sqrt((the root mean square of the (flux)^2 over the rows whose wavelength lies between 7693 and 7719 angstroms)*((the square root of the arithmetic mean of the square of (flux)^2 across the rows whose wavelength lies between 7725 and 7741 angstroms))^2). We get 0.416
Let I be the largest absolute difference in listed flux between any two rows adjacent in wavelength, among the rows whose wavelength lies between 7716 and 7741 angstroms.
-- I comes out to 0.0160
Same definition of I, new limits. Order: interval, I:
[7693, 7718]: 0.0370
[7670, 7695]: 0.0520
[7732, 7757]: 0.0360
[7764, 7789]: 0.0380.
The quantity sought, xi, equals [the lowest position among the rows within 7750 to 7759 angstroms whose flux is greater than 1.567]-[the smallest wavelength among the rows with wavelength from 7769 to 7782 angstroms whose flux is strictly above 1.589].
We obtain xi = -28.6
